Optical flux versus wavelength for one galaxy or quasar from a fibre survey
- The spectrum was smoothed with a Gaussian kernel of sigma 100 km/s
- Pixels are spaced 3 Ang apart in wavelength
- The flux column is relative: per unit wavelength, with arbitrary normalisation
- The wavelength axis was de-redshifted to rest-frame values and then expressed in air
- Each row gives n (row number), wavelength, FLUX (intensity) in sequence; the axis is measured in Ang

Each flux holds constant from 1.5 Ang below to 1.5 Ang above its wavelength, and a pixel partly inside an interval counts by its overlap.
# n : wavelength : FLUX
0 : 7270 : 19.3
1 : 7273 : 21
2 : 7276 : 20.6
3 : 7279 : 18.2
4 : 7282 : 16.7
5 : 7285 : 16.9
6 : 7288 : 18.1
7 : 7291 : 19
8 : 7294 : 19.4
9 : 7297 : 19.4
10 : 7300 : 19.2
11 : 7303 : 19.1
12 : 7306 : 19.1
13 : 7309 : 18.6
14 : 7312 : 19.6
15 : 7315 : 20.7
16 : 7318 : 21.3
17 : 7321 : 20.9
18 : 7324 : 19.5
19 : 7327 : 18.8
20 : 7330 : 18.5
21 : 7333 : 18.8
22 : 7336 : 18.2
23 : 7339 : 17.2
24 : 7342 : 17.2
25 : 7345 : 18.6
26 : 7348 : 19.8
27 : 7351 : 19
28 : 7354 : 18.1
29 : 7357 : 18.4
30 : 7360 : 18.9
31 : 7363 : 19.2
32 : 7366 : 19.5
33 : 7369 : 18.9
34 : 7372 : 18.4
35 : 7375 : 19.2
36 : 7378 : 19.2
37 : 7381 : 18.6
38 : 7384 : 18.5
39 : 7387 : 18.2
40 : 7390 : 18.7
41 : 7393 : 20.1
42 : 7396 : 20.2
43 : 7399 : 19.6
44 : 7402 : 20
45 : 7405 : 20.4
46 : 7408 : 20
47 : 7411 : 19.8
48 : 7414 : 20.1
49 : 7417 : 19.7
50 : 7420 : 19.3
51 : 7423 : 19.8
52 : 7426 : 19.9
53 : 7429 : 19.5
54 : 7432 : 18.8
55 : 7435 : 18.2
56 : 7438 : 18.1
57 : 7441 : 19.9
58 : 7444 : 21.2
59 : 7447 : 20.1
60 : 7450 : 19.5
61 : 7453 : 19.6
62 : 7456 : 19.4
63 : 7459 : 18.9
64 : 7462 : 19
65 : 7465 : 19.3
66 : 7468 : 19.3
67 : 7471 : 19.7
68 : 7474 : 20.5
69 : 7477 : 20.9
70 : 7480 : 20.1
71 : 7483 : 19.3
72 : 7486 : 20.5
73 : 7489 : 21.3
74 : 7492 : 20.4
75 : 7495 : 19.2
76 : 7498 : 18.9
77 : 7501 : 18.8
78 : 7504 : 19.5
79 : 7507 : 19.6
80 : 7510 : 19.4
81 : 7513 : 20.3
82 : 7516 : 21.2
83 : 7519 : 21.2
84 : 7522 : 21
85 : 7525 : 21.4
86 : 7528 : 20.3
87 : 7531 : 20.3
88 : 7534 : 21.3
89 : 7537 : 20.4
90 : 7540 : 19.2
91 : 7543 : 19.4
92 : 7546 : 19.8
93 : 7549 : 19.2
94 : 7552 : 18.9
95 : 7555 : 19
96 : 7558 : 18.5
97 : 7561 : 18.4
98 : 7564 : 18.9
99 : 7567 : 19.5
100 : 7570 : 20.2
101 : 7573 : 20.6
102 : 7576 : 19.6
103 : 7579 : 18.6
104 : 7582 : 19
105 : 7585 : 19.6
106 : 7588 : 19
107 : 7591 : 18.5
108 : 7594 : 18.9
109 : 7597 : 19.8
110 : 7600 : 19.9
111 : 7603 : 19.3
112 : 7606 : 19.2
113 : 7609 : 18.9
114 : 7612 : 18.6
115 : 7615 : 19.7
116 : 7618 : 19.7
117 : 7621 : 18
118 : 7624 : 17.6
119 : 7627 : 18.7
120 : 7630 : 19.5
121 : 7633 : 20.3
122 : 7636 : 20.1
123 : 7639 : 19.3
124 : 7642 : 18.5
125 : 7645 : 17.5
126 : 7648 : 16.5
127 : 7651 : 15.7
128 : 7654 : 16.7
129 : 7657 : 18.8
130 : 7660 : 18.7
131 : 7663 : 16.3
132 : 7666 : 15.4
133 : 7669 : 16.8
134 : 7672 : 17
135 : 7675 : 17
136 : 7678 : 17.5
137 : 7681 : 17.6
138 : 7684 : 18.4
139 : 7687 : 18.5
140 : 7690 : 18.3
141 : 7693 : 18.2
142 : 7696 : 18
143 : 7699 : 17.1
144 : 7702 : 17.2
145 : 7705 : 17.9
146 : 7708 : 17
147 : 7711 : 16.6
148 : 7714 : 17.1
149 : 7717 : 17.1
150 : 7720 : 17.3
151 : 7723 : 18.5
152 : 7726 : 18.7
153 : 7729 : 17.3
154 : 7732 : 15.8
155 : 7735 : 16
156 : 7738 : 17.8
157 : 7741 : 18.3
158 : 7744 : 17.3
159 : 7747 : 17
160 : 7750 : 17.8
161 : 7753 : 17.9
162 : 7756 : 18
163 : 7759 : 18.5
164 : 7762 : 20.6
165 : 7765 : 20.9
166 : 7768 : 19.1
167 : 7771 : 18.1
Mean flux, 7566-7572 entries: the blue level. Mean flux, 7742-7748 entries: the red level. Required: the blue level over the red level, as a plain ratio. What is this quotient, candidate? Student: 1.16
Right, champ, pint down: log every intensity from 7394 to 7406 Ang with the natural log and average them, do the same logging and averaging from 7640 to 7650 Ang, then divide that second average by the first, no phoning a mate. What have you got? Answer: 0.95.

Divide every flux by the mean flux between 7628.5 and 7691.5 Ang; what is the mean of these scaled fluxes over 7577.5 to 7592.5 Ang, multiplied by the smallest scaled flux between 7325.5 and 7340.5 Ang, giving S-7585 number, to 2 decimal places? 1.02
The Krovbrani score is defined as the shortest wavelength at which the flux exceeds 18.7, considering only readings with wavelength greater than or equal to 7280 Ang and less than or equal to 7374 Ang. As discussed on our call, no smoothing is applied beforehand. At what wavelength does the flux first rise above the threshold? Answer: 7291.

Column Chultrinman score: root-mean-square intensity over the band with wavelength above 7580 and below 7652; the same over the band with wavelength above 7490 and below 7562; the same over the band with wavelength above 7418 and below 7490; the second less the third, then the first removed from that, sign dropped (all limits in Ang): 18.7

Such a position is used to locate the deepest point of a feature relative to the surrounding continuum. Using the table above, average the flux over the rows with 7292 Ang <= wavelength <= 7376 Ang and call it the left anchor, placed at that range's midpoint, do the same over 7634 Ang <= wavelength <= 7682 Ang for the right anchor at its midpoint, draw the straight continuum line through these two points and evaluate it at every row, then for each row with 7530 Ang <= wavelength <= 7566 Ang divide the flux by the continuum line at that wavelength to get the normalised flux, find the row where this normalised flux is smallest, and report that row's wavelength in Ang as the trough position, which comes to 7561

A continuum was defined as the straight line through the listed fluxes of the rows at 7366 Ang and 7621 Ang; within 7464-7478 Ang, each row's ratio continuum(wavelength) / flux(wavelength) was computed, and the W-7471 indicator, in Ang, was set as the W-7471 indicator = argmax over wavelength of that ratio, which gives 7465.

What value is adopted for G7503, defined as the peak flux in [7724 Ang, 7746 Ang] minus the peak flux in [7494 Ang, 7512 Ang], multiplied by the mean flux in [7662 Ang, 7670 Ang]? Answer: -15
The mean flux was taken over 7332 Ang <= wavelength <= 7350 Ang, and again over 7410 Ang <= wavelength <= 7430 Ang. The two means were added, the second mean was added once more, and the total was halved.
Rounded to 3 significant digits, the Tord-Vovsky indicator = 28.9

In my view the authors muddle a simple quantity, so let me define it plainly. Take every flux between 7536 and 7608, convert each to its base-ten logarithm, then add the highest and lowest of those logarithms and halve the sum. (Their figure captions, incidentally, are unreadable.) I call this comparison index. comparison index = 1.29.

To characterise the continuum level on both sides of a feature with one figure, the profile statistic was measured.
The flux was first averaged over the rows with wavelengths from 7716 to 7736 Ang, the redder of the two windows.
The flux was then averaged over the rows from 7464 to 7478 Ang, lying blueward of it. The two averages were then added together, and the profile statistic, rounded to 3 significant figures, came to 37.2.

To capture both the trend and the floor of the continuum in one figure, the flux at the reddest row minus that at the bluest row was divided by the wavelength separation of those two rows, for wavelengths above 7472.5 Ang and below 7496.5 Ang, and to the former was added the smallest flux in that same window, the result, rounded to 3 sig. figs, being 19.1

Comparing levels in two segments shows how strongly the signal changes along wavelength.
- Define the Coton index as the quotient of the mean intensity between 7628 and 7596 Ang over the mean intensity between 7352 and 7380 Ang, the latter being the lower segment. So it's 1.009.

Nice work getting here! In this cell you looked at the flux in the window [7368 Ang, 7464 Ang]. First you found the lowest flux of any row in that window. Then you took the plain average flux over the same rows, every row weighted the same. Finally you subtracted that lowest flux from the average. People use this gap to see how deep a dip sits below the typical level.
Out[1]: 1.30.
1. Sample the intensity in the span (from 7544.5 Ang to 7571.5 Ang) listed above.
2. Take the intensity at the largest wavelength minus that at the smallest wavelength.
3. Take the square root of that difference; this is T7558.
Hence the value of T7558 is 0.63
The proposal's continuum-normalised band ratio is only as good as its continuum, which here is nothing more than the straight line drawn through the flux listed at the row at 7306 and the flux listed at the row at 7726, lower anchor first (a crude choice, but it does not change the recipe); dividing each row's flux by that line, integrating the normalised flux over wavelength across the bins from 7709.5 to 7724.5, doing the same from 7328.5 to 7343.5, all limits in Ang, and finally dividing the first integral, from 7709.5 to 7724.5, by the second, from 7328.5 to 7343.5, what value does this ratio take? 0.98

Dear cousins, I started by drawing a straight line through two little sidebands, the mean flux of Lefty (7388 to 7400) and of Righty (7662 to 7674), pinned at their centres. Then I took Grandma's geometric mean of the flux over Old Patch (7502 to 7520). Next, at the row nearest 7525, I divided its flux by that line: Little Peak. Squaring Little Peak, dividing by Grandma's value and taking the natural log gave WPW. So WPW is -2.67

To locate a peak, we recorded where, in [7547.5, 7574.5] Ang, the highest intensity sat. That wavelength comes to 7573 Ang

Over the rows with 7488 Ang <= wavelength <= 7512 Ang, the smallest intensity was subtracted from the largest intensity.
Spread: 2.5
